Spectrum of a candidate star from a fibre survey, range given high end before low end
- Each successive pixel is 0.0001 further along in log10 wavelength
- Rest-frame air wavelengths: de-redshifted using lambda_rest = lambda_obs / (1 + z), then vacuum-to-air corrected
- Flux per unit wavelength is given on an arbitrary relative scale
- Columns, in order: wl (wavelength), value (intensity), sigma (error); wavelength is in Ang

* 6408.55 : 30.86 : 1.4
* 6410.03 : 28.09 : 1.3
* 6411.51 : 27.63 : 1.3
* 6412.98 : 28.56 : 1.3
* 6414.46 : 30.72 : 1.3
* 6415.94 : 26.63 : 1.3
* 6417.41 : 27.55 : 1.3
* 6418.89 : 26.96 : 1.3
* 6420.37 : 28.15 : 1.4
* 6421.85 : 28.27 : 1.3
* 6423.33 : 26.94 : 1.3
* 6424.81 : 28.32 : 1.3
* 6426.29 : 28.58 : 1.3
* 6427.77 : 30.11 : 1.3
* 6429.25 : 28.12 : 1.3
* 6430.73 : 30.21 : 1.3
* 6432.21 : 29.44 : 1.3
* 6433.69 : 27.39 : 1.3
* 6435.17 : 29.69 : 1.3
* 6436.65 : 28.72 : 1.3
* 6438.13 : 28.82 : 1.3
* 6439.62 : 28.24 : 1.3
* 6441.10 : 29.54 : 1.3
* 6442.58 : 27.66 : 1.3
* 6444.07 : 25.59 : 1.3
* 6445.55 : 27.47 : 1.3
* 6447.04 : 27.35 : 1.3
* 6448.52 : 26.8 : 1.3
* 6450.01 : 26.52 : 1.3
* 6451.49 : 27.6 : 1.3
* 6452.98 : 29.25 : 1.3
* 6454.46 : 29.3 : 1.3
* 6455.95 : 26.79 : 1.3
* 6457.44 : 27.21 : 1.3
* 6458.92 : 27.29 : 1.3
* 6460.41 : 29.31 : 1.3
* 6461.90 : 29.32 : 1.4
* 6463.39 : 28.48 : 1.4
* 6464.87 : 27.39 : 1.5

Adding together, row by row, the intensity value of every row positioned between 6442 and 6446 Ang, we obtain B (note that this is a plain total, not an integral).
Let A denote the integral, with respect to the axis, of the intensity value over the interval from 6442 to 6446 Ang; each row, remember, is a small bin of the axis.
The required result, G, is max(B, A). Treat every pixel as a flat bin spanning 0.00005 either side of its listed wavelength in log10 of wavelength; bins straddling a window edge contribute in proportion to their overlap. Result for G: 107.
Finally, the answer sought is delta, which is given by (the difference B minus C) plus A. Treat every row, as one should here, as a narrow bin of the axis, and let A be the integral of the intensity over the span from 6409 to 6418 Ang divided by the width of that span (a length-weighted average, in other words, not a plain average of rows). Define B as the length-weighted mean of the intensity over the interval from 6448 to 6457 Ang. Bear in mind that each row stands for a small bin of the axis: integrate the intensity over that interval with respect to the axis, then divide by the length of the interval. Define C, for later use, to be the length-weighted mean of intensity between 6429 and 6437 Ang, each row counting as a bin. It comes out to 27.0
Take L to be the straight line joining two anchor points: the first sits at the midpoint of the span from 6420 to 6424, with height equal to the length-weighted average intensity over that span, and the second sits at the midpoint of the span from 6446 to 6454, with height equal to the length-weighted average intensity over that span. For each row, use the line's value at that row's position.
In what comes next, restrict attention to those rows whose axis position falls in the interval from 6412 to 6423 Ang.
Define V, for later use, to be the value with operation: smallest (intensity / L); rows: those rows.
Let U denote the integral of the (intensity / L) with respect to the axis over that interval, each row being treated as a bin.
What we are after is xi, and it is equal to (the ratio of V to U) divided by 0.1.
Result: 0.86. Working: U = 11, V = 0.958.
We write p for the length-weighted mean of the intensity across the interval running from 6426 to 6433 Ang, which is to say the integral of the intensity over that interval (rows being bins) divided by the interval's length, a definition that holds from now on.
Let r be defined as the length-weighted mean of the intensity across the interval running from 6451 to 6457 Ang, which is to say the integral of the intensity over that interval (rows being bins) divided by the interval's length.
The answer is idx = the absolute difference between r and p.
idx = 1.2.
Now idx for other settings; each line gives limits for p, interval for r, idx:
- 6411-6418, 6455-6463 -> 0.3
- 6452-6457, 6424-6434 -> 0.6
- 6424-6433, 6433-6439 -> 0.5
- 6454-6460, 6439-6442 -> 1.3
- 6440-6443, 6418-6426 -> 1.0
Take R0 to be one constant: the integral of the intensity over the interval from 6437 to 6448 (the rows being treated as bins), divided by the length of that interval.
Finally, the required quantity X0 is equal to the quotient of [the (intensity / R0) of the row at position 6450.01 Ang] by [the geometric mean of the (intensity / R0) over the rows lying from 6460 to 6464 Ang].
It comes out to 0.913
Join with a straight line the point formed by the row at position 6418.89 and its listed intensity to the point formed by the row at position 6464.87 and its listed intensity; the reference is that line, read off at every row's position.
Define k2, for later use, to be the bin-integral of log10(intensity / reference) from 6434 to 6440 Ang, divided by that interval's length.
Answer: 0.026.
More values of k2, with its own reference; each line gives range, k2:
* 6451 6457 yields 0.014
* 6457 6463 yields 0.015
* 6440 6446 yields 0.006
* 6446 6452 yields -0.003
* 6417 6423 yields 0.011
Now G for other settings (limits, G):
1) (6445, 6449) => 109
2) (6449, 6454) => 139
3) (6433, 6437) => 115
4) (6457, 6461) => 112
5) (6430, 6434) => 117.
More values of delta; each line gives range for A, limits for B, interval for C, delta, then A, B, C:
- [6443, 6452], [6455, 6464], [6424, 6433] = 25.8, 26.9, 28.1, 29.1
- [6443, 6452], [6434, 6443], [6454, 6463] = 27.5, 26.9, 28.8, 28.2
